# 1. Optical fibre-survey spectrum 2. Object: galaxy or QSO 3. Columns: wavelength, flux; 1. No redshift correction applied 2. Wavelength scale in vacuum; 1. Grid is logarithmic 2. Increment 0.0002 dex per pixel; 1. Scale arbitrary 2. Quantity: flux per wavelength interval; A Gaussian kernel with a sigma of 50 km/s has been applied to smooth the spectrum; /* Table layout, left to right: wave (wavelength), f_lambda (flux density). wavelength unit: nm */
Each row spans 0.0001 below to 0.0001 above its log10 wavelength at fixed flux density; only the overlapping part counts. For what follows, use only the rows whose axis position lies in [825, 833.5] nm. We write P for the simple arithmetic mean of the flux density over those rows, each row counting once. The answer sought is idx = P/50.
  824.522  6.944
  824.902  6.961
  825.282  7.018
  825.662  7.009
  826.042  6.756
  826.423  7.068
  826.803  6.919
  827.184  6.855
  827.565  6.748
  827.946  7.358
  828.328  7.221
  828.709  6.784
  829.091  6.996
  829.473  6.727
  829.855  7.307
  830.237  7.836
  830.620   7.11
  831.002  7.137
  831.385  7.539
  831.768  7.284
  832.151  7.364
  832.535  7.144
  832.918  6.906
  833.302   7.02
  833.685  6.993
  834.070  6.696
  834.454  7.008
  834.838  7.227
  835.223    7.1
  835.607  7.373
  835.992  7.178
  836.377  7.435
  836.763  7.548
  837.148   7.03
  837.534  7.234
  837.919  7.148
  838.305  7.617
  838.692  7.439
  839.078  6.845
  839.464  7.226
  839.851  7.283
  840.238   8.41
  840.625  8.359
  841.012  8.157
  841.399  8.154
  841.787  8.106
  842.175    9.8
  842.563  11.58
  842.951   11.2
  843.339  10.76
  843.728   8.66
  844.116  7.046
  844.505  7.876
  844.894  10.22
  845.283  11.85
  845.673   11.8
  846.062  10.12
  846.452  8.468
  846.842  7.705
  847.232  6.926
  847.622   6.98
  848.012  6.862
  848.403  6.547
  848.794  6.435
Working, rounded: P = 7.1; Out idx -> 0.142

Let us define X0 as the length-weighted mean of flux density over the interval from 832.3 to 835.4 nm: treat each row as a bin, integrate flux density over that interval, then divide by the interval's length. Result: 7.01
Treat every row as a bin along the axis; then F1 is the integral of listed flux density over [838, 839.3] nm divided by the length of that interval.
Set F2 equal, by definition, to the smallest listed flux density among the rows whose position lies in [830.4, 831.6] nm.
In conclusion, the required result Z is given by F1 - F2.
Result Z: 0.18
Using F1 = 7.3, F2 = 7.11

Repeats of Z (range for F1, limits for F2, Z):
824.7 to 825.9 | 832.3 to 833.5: 0.08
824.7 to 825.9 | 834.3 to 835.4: -0.02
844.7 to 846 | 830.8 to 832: 4.03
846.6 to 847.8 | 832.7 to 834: 0.35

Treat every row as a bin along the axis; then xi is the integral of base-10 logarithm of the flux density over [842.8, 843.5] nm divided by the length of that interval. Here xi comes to 1.04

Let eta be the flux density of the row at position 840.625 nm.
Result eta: 8.359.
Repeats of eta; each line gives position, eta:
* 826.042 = 6.756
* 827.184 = 6.855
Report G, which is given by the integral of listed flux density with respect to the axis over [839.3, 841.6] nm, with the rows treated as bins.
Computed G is 18.3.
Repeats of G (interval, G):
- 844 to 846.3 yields 22.7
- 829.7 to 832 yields 17.0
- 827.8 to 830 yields 15.5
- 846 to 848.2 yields 17.0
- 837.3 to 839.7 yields 17.4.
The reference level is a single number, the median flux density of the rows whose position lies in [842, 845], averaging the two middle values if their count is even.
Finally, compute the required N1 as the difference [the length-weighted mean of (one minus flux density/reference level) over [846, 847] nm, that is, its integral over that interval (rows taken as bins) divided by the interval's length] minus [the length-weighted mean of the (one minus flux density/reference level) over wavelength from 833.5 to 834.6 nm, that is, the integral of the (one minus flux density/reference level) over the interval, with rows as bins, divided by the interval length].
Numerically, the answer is -0.17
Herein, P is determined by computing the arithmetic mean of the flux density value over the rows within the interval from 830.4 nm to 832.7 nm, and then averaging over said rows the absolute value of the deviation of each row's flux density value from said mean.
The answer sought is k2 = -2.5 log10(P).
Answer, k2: 2.2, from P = 0.13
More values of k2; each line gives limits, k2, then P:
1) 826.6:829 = 1.7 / 0.21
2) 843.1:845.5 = -0.5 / 1.54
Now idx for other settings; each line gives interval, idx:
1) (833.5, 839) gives 0.144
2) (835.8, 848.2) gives 0.168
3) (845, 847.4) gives 0.190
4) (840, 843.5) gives 0.188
